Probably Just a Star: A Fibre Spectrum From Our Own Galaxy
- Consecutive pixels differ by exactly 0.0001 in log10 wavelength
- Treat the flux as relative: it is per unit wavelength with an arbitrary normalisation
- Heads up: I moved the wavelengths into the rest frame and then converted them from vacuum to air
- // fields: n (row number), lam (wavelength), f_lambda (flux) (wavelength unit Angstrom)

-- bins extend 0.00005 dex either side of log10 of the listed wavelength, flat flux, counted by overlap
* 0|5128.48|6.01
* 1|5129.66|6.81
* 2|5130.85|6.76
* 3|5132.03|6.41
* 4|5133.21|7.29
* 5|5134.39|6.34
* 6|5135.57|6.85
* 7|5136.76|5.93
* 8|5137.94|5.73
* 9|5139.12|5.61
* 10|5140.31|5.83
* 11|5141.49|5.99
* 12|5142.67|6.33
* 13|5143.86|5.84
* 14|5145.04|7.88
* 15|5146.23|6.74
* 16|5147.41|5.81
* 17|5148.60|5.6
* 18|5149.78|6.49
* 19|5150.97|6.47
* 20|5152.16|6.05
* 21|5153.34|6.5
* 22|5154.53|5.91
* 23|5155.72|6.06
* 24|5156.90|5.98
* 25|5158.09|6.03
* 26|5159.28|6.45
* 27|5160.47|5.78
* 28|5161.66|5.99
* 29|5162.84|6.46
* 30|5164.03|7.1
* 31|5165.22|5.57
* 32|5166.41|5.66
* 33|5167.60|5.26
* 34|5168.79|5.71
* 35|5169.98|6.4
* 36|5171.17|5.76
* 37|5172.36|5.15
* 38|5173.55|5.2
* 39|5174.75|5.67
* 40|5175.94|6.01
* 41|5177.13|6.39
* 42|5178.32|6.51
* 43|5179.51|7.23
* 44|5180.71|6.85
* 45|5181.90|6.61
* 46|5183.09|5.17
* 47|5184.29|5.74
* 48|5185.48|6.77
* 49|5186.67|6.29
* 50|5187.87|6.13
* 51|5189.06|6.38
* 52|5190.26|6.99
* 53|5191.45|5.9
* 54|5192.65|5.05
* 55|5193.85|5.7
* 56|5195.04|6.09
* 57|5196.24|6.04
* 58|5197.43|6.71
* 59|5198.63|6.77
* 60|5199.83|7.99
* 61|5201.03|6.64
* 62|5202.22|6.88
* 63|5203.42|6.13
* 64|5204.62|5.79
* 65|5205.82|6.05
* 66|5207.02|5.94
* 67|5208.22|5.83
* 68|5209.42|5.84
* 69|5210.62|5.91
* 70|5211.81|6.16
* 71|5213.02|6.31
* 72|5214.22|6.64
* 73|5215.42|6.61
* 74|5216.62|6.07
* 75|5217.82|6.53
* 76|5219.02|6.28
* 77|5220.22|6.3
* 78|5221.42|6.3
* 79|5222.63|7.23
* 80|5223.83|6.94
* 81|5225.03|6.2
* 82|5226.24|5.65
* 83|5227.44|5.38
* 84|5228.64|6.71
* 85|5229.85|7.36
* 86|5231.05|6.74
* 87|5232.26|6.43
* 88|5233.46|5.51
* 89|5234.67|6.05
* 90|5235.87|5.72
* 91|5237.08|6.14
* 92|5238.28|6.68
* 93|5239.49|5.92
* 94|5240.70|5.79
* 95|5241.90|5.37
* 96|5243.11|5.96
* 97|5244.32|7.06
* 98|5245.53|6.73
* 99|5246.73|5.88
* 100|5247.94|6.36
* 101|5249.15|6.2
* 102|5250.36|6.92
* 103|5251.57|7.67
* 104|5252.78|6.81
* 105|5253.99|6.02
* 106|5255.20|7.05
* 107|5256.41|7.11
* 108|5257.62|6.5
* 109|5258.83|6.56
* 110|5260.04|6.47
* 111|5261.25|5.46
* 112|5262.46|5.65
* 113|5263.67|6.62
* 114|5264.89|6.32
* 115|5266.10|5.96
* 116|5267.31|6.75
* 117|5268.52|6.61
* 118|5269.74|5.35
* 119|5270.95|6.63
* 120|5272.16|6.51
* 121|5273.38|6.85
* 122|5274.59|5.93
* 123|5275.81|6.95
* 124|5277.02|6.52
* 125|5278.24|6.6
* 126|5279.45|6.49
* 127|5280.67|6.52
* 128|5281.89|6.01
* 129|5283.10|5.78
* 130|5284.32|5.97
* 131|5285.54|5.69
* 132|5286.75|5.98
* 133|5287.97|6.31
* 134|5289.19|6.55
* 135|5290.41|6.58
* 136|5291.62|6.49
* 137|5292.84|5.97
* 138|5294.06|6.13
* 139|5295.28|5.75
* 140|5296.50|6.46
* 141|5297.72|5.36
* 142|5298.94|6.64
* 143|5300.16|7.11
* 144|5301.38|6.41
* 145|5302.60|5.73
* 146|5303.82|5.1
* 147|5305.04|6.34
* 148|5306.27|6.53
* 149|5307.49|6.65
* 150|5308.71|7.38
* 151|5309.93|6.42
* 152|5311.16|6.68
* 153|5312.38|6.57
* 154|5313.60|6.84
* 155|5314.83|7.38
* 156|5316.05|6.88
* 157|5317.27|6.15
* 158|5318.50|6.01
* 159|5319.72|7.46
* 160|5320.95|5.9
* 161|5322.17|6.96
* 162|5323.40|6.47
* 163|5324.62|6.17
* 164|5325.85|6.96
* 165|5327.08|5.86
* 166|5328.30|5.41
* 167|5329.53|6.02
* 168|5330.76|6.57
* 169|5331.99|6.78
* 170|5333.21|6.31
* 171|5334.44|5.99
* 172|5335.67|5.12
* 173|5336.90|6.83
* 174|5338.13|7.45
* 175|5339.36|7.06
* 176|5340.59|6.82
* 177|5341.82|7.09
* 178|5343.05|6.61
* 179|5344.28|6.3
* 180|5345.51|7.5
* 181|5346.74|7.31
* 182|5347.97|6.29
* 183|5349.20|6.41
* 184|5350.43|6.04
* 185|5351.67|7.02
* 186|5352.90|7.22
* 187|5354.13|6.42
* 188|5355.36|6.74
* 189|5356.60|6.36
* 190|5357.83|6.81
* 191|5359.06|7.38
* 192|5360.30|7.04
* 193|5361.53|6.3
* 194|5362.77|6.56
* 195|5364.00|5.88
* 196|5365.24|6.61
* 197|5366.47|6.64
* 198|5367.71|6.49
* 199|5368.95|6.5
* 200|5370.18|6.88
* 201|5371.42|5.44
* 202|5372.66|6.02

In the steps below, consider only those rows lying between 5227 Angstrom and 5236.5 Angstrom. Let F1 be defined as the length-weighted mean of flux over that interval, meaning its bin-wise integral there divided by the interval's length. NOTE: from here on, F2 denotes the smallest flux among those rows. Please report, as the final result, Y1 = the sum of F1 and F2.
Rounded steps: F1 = 6.25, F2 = 5.38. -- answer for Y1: 11.63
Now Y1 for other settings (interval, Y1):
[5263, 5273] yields 11.70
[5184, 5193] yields 11.25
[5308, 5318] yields 12.93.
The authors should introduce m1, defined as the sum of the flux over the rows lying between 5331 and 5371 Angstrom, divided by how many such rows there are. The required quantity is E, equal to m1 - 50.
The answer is -43.4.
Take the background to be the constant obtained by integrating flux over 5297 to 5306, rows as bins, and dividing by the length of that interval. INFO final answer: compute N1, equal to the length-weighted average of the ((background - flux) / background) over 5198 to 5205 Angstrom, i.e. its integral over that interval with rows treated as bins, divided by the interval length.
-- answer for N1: -0.10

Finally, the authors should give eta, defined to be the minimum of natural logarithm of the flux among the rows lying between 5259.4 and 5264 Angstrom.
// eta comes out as 1.70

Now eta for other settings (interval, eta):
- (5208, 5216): 1.76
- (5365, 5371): 1.87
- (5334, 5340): 1.63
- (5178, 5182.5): 1.87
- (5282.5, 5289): 1.74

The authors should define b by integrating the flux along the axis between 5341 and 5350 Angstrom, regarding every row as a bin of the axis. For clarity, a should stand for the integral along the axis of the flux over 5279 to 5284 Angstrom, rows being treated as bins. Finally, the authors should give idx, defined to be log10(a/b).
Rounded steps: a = 31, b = 61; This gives -0.30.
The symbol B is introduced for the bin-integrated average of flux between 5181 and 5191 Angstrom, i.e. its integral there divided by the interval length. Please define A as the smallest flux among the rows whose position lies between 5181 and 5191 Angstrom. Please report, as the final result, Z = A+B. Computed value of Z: 11.4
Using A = 5.17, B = 6.3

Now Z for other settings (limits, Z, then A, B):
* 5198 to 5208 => 12.3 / 5.79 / 6.5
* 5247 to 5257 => 12.8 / 6.02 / 6.7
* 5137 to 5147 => 11.8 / 5.61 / 6.2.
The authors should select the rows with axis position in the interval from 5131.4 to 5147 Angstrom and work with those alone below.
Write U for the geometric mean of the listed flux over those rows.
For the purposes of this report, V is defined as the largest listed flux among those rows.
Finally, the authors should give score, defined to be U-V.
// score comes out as -1.5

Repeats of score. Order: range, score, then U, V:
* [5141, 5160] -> -1.6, 6.24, 7.88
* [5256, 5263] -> -0.8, 6.27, 7.11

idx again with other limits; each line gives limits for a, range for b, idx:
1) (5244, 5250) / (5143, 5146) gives 0.28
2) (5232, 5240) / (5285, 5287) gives 0.62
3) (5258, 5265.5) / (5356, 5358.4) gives 0.47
